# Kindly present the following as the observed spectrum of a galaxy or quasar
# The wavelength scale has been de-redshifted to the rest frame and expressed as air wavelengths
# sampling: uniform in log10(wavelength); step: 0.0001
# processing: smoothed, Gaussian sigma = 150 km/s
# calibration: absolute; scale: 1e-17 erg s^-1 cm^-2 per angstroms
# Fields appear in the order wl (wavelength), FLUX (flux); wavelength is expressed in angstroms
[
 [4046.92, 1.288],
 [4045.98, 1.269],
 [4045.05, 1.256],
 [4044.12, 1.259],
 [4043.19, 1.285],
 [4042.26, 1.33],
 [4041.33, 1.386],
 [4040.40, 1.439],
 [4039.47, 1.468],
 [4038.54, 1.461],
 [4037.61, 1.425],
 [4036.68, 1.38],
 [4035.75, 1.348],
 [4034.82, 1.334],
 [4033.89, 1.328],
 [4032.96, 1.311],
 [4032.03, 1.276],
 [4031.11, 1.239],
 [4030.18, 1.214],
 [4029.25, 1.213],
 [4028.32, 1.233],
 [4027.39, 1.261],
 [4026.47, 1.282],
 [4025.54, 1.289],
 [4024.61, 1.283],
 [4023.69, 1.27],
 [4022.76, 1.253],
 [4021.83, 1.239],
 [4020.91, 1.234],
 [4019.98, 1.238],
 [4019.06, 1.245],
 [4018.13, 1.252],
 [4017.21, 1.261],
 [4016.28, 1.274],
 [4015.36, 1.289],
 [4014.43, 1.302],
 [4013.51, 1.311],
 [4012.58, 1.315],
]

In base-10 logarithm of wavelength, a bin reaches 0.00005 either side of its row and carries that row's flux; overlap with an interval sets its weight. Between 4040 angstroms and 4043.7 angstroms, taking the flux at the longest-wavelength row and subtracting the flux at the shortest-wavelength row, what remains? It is -0.15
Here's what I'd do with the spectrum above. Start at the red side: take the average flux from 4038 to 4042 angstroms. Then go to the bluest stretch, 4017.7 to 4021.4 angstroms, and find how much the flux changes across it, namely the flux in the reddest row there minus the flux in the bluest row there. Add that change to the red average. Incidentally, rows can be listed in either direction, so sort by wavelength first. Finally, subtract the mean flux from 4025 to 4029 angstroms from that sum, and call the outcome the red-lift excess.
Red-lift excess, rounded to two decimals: 0.15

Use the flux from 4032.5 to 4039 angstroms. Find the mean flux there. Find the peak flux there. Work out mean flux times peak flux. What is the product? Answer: 2.00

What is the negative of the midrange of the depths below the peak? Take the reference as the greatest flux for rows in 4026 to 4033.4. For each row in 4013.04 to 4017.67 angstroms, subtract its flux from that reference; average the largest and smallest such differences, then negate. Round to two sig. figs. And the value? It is -0.025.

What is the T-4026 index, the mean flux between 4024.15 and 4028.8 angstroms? 1.27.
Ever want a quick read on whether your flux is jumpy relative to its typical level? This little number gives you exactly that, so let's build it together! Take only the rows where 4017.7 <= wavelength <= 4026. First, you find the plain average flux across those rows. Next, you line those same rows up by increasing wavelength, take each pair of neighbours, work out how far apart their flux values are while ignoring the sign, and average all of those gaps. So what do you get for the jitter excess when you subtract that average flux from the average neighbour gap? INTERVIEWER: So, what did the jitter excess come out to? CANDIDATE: -1.25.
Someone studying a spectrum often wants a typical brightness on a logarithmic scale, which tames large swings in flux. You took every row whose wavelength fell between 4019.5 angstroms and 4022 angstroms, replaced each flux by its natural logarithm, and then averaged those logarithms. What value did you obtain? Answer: 0.21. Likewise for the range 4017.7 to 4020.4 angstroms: 0.22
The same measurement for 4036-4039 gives 0.35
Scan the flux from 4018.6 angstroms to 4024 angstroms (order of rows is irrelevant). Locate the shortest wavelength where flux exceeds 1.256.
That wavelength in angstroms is 4023.69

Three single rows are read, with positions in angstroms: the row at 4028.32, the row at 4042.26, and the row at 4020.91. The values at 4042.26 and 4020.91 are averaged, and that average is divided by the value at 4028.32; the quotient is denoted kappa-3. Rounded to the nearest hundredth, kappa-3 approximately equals 1.04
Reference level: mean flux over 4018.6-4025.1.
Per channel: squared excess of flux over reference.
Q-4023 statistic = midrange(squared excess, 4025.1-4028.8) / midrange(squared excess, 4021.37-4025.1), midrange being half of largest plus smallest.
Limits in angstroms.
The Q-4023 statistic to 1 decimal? 1.5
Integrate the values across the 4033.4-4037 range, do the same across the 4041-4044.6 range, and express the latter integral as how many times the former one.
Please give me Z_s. 0.98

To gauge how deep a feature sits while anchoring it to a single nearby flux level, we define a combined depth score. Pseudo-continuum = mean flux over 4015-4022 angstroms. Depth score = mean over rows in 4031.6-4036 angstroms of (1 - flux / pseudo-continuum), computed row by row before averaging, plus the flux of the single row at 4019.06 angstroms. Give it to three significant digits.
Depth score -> 1.19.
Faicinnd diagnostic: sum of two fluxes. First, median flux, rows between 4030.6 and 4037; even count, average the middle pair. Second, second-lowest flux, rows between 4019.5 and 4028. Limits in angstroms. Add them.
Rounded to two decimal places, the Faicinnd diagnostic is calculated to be 2.57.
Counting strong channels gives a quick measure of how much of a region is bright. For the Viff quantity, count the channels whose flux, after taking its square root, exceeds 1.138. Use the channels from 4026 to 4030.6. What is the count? 0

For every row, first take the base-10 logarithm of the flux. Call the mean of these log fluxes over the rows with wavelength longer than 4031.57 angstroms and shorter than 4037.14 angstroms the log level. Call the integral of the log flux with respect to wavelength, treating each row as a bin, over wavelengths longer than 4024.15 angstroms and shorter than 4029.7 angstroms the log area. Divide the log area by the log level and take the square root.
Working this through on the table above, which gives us 2.1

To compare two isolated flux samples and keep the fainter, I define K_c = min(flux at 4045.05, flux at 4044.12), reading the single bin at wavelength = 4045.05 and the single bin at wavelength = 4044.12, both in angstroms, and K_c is 1.26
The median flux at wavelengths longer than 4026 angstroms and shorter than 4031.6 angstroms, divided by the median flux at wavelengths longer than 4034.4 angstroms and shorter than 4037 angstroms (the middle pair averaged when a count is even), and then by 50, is 0.0183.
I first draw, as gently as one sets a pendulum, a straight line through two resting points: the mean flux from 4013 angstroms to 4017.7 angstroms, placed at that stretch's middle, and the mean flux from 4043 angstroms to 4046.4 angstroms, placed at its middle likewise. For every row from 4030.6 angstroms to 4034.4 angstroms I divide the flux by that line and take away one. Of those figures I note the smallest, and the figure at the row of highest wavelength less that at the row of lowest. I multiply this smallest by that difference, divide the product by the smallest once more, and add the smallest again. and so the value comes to 0.042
